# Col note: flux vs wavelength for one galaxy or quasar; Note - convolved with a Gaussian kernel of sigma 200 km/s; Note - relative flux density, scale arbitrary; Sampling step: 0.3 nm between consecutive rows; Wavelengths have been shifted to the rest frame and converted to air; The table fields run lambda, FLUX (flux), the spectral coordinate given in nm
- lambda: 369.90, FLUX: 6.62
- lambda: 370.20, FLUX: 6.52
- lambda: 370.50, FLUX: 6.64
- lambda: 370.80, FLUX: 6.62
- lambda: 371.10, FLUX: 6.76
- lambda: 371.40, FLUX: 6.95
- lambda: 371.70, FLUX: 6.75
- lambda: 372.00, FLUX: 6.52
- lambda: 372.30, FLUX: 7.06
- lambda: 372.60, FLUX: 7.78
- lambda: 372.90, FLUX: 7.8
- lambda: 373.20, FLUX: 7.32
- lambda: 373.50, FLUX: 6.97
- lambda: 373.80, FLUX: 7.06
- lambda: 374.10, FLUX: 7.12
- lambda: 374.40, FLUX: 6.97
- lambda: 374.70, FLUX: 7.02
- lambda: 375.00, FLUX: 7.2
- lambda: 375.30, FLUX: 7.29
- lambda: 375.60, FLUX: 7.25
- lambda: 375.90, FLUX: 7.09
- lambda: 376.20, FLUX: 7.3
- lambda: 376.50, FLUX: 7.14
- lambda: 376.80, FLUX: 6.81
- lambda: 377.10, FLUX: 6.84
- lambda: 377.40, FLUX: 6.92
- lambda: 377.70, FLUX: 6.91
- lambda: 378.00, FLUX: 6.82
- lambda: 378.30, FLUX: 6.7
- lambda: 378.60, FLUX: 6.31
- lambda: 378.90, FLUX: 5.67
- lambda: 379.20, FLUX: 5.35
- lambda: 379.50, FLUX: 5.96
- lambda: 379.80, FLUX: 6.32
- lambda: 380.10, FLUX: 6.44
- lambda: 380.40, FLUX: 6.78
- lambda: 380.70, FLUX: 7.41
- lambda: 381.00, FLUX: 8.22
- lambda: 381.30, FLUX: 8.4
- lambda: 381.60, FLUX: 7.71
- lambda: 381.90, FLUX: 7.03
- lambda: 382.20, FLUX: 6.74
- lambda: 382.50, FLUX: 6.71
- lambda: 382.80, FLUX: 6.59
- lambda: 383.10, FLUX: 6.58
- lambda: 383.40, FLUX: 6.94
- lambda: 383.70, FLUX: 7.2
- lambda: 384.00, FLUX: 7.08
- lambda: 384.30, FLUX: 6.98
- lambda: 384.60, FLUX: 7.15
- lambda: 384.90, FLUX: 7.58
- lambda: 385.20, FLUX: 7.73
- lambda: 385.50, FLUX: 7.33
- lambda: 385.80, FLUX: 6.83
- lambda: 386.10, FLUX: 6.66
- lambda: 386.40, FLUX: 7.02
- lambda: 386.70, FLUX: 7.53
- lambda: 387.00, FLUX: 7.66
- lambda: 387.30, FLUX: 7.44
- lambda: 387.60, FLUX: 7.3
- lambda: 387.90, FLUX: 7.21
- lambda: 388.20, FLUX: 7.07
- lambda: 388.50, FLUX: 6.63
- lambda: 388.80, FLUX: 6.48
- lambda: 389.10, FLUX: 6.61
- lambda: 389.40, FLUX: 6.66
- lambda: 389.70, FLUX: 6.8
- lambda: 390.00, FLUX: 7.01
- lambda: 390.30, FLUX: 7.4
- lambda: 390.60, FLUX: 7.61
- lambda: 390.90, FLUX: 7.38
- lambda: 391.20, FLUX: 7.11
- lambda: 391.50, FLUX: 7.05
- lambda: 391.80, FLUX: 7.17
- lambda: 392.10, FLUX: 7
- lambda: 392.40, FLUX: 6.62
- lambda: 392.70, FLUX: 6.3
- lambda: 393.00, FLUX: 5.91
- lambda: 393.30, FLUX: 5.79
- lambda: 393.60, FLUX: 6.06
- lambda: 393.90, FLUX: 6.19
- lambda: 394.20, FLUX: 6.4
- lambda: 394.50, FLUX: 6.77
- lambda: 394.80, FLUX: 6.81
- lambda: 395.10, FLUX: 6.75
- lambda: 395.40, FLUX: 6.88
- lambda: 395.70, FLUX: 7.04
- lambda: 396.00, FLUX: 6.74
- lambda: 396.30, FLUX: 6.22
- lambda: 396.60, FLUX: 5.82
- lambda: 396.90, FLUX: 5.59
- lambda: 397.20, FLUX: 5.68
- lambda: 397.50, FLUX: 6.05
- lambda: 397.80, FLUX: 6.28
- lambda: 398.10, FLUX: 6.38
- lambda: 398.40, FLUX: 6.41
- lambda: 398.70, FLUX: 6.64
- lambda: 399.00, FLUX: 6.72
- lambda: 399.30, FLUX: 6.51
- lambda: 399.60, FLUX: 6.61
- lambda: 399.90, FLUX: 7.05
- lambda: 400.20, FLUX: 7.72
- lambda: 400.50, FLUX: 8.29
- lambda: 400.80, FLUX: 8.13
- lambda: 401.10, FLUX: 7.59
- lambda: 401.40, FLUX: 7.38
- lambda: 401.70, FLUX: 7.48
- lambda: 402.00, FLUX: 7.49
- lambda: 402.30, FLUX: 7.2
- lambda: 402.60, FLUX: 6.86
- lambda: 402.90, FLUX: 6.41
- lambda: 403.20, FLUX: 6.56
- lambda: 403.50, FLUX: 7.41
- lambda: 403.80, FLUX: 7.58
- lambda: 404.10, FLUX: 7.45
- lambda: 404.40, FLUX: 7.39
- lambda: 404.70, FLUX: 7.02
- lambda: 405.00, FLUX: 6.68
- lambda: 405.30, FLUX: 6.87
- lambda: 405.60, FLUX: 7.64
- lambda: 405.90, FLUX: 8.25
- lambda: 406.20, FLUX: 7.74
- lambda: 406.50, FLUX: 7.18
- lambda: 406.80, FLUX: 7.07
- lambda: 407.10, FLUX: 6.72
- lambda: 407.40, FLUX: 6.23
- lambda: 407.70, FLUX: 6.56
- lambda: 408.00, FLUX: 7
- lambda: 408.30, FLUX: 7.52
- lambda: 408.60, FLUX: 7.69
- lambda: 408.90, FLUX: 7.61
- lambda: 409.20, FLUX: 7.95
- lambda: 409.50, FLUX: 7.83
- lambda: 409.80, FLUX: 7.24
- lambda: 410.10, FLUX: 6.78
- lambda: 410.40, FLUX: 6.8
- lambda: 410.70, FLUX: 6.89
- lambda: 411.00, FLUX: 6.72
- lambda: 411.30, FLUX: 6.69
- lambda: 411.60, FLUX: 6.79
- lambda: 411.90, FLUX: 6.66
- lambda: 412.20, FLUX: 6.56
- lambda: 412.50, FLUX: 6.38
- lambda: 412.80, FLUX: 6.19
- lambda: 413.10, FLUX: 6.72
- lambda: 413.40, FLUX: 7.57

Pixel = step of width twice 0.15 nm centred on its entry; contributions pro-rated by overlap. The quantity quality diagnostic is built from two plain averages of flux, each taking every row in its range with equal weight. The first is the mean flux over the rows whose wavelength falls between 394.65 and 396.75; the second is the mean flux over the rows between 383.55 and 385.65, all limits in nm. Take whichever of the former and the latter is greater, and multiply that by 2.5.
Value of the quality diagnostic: 18.2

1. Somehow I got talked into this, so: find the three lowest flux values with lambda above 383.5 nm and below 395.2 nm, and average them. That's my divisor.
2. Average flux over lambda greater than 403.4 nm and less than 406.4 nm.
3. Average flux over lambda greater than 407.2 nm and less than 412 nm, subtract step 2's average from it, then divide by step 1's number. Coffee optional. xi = -0.06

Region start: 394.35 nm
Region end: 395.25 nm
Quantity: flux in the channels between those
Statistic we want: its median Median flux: 6.77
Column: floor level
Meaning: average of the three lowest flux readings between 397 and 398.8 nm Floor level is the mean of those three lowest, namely 6.0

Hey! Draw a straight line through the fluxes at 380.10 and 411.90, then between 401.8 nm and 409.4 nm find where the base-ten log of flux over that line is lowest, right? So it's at 407.40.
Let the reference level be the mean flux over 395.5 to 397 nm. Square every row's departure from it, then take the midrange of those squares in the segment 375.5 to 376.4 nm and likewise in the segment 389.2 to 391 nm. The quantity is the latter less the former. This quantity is 0.11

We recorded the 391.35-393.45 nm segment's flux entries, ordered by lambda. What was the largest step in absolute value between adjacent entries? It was 0.39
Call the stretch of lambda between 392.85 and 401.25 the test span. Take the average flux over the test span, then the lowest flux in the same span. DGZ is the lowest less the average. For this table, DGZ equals -1.0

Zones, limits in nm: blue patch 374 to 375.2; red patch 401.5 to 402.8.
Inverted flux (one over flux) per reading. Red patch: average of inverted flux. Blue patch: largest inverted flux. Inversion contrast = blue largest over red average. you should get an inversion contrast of 1.04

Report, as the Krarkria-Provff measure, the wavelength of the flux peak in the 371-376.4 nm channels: 372.90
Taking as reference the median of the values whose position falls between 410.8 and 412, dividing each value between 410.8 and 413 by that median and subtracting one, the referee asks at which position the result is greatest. 411.60 nm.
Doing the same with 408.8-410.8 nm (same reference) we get 409.20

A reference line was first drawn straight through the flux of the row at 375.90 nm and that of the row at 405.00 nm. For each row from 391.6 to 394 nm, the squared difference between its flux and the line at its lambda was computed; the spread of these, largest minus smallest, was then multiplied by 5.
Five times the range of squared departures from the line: 5.5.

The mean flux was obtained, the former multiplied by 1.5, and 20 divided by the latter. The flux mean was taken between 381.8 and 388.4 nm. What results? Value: 1.88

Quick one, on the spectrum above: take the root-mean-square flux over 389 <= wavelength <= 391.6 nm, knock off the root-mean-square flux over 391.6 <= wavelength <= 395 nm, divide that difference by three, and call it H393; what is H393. 0.20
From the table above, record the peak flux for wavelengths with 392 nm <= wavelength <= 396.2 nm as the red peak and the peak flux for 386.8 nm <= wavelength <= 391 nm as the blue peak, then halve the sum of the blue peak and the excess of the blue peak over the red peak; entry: 4.14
